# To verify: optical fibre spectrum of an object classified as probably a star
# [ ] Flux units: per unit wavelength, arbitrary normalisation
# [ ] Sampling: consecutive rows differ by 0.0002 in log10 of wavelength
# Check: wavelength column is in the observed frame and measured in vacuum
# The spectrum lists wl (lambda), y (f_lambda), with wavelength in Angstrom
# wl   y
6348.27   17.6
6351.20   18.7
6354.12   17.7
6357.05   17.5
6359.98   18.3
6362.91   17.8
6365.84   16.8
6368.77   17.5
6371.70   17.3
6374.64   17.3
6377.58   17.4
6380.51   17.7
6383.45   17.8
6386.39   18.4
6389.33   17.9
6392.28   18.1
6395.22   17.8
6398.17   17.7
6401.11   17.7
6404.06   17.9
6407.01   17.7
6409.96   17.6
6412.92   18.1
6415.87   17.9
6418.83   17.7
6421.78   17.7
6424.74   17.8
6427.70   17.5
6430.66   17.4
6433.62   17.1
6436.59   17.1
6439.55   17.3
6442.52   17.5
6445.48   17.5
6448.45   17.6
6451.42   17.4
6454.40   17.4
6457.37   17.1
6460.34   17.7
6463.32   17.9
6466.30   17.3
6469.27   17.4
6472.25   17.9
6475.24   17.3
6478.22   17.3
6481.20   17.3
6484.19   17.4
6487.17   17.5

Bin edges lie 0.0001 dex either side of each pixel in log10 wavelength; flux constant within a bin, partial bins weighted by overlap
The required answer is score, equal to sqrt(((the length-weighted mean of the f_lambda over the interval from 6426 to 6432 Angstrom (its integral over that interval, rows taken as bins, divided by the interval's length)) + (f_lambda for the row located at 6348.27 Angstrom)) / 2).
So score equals 4.187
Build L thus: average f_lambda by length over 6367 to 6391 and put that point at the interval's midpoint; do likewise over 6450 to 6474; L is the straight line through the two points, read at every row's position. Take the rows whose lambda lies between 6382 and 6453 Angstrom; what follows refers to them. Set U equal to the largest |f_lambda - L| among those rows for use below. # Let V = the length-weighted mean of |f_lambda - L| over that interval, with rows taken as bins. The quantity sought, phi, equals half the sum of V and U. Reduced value 0.49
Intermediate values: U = 0.76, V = 0.221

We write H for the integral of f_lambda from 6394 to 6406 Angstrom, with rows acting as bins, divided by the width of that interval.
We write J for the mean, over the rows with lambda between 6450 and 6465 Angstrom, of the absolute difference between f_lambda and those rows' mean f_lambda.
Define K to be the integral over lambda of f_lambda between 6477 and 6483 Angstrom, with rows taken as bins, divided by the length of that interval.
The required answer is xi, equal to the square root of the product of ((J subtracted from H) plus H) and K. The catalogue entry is 24.7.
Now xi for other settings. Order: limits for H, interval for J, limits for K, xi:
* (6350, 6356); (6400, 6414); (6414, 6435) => 25.2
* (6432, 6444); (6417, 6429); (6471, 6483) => 24.5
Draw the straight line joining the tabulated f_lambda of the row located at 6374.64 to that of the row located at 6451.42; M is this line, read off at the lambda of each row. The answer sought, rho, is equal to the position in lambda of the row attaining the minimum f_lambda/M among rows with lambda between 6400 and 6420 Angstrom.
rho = 6409.96 Angstrom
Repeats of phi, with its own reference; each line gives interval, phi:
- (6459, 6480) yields 0.32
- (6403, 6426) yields 0.36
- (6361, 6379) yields 0.62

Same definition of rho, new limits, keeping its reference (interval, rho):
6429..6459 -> 6457.37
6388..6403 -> 6401.11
